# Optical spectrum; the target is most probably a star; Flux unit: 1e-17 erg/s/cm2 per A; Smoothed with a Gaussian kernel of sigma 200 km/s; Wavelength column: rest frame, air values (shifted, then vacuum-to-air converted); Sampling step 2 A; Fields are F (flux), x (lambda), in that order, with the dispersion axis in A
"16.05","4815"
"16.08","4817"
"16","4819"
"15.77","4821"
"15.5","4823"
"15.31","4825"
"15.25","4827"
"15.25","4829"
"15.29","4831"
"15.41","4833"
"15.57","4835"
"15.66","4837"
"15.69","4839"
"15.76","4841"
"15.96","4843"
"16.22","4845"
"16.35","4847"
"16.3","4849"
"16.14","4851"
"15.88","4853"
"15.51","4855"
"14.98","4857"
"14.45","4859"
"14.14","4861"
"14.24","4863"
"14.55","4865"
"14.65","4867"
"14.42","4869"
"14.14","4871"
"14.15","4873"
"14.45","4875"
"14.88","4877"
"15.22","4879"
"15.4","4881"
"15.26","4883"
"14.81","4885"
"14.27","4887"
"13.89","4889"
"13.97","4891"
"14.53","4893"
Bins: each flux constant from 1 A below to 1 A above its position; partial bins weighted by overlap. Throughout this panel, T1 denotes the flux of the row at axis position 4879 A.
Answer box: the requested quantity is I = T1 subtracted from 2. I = -13.2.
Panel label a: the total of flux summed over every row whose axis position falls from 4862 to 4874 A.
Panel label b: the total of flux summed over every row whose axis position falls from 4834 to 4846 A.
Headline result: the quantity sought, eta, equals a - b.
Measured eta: -9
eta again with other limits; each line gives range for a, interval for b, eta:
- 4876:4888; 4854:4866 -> 2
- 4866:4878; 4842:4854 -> -10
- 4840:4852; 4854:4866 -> 9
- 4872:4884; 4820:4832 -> -3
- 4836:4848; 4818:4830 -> 3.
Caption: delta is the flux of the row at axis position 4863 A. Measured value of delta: 14.24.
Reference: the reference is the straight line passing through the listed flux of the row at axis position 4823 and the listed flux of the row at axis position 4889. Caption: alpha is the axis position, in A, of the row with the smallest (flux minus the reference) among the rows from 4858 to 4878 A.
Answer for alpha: 4861 A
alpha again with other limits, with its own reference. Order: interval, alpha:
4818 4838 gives 4827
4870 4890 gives 4871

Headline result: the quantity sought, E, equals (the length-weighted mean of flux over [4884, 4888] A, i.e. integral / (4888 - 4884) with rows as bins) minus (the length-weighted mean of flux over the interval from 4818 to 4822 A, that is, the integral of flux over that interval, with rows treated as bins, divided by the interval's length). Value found -1.3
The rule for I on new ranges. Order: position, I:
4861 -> -12.1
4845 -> -14.2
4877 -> -12.9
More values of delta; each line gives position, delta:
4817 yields 16.08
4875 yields 14.45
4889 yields 13.89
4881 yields 15.4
